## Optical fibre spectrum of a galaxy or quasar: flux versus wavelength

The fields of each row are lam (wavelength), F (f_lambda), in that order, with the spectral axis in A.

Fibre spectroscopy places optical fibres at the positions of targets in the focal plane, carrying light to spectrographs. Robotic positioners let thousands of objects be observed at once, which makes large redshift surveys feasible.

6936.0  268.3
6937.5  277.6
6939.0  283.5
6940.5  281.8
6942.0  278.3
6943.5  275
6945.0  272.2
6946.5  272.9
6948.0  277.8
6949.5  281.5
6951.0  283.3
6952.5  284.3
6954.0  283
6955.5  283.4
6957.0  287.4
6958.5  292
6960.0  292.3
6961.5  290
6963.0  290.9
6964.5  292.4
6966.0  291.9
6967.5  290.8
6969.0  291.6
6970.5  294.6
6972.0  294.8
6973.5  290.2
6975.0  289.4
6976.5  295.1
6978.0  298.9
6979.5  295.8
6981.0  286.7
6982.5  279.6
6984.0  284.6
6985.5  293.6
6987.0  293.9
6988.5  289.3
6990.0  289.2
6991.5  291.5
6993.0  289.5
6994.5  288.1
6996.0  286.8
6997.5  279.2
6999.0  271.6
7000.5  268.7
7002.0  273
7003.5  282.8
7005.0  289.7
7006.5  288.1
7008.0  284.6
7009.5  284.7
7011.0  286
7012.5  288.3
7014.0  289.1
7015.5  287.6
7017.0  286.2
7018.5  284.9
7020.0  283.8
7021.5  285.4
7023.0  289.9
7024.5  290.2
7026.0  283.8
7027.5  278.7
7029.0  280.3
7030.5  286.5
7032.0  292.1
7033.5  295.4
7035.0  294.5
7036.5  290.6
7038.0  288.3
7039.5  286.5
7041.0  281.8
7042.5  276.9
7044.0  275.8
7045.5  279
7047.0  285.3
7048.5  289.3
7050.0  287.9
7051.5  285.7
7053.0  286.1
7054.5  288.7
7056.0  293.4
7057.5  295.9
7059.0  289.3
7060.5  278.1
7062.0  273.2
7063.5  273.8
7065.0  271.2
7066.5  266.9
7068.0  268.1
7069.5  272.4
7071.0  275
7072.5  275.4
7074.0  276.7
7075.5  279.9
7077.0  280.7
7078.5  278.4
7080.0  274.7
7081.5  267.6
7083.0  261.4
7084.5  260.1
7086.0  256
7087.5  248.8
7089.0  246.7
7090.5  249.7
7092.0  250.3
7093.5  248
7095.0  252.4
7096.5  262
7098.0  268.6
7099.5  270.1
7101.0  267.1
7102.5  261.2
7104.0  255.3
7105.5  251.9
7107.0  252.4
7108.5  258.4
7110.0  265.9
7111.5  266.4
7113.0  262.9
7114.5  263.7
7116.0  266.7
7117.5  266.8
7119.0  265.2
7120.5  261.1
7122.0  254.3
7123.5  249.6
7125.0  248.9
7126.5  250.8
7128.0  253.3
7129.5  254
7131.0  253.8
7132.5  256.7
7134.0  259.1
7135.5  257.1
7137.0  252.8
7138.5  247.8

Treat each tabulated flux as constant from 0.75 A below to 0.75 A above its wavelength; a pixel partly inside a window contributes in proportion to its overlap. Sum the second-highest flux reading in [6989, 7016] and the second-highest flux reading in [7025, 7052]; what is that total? 584.2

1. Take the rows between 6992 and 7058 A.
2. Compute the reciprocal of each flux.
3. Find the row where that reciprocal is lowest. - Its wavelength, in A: 7057.5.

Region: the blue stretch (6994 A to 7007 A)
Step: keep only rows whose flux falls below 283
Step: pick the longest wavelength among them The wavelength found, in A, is 7003.5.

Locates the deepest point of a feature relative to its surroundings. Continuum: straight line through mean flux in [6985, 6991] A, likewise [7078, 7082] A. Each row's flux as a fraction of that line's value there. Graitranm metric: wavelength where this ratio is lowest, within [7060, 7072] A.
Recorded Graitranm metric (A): 7066.5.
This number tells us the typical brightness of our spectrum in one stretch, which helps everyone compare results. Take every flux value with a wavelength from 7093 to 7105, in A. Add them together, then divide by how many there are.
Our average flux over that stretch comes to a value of 261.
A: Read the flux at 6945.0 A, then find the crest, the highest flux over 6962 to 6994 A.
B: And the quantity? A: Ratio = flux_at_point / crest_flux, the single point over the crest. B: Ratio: 0.91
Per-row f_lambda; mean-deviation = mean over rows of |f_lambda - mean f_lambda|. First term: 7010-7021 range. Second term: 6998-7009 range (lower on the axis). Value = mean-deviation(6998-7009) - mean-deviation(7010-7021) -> 5.9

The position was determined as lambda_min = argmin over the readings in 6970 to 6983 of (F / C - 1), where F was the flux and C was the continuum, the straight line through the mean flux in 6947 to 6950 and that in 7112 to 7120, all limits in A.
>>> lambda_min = 6982.5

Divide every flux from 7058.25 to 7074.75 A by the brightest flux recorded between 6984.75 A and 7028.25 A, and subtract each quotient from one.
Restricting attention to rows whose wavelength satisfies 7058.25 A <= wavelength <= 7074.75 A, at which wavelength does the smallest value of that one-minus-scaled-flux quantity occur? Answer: 7059.0 A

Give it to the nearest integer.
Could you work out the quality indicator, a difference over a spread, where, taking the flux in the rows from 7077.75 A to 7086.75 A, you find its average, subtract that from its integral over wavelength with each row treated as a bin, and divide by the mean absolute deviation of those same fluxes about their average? 296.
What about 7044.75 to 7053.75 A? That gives 1008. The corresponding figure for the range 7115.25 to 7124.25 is 361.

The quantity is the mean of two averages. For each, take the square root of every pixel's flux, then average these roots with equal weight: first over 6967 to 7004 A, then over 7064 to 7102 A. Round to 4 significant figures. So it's 16.62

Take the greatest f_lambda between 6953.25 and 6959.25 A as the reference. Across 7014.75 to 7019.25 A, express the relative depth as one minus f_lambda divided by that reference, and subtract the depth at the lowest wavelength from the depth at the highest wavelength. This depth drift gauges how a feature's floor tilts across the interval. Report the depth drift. 0.01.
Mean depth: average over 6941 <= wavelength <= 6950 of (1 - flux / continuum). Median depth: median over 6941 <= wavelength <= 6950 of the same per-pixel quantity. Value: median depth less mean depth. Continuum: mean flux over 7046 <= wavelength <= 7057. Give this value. -0.0004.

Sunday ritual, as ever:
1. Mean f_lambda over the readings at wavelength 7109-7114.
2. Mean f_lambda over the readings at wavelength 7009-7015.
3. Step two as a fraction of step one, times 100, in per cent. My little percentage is 108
